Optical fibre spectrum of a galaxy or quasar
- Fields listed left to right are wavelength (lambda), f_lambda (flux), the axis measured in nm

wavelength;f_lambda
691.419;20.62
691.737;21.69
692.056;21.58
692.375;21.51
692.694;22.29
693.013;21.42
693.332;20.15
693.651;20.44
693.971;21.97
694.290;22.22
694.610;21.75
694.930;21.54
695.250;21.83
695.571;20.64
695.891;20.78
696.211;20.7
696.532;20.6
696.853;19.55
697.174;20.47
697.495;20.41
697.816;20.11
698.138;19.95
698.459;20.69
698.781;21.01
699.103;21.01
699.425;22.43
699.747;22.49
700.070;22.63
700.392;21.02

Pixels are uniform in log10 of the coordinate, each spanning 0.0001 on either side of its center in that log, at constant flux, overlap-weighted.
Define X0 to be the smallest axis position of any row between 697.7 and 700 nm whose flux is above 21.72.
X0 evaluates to 699.425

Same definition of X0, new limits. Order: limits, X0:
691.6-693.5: 692.694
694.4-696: 694.610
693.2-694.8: 693.971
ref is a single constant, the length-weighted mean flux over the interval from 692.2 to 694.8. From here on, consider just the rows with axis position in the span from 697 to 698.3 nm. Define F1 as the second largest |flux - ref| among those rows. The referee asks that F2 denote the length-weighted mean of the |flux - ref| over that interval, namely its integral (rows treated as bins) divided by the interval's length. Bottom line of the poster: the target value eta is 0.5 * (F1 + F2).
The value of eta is 1.30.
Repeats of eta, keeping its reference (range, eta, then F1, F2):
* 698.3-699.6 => 0.73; 0.78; 0.67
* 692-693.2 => 0.20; 0.11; 0.29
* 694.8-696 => 0.59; 0.69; 0.49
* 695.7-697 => 0.96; 0.87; 1.05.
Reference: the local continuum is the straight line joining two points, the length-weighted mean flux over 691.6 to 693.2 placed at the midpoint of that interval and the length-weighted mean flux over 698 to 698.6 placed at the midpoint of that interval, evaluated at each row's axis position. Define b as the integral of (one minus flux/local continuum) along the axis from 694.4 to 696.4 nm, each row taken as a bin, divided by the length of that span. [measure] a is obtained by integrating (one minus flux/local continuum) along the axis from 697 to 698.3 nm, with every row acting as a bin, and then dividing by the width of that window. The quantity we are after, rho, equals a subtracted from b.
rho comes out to -0.024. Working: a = 0.013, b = -0.011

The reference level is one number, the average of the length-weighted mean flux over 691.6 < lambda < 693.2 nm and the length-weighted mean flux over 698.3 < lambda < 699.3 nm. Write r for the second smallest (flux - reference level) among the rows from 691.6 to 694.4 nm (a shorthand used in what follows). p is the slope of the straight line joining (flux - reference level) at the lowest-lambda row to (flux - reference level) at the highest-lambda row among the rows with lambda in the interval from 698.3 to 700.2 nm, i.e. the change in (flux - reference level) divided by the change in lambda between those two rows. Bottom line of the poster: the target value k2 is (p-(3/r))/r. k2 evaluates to -5.4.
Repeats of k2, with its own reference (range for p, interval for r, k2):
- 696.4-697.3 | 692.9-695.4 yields -3.7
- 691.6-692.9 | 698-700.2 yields -8.9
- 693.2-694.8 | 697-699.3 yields -3.1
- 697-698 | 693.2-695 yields -3.3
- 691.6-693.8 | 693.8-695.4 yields -16.9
